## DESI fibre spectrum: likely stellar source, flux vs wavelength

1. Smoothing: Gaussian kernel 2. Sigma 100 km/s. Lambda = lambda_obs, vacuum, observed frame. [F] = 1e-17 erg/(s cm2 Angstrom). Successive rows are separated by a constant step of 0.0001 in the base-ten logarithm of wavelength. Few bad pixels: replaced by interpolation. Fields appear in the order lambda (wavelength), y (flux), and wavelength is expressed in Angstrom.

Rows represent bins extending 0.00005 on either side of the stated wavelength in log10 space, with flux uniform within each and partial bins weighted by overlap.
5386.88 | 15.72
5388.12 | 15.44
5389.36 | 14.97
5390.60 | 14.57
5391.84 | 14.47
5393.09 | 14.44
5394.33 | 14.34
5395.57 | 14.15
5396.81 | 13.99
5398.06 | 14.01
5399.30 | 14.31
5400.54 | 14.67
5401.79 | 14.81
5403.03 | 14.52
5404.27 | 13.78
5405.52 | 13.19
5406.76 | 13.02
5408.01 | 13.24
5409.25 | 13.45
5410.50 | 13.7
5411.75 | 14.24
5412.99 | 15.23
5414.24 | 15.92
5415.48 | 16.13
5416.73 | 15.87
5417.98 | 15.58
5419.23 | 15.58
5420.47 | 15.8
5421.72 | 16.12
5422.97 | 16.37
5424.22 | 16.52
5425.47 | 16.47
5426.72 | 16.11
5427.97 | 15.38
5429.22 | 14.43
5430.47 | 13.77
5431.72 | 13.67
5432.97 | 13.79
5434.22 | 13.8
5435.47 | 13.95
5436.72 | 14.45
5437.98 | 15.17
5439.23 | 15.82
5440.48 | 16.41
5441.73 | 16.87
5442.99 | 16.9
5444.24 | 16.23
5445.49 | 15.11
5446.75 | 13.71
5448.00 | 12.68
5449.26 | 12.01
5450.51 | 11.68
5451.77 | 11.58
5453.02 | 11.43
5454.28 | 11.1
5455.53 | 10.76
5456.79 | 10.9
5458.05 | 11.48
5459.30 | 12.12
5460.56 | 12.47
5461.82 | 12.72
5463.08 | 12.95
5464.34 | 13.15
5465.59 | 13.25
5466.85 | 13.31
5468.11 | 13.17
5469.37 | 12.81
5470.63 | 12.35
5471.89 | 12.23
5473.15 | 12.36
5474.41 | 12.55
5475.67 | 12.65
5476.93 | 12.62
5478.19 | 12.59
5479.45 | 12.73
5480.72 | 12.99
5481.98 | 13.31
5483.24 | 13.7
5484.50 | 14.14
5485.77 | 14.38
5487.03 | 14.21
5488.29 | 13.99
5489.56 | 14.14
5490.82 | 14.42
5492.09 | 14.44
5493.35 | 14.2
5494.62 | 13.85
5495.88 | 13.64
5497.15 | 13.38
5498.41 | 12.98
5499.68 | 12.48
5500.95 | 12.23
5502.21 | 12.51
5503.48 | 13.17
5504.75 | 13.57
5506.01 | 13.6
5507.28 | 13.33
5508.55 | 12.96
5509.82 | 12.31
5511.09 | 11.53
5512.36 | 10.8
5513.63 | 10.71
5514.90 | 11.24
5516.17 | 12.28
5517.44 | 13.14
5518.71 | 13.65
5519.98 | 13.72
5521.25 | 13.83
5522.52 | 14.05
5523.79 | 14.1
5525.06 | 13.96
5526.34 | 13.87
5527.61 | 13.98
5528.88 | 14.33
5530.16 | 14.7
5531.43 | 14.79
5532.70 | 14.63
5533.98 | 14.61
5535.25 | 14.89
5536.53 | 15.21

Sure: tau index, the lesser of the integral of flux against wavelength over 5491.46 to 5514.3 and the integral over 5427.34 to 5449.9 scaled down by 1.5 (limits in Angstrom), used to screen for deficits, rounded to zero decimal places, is 221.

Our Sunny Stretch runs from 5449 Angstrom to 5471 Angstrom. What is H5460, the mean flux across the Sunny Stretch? 12.2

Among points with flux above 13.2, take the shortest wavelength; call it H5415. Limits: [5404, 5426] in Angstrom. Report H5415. 5404.27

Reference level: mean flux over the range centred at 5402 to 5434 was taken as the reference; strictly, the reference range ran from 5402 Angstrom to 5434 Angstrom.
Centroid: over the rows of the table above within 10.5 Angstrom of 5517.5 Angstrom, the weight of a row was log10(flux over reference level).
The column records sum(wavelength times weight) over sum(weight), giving 5514.9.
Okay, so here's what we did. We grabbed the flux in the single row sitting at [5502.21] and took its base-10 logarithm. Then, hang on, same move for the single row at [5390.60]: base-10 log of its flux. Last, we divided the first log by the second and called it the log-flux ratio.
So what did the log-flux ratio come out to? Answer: 0.94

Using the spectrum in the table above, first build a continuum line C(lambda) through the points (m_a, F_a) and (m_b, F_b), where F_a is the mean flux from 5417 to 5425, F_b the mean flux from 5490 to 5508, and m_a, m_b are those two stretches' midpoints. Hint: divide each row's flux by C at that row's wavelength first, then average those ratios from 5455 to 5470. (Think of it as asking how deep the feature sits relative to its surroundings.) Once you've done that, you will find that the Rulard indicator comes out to 0.85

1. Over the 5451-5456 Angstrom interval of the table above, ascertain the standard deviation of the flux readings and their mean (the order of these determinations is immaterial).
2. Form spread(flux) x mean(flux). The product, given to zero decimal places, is 4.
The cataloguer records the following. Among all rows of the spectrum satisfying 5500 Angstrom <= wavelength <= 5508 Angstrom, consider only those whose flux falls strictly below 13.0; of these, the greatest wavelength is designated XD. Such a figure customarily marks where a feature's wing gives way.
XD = 5502.21 Angstrom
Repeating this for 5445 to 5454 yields 5453.02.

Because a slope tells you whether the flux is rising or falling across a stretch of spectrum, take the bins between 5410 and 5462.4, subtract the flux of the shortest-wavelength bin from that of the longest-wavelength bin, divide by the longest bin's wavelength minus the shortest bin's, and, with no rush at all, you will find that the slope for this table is -0.019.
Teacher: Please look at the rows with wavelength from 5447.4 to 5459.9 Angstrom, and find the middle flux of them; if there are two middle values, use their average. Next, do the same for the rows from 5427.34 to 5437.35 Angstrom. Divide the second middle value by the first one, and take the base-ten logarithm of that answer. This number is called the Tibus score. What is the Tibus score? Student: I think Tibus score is 0.08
